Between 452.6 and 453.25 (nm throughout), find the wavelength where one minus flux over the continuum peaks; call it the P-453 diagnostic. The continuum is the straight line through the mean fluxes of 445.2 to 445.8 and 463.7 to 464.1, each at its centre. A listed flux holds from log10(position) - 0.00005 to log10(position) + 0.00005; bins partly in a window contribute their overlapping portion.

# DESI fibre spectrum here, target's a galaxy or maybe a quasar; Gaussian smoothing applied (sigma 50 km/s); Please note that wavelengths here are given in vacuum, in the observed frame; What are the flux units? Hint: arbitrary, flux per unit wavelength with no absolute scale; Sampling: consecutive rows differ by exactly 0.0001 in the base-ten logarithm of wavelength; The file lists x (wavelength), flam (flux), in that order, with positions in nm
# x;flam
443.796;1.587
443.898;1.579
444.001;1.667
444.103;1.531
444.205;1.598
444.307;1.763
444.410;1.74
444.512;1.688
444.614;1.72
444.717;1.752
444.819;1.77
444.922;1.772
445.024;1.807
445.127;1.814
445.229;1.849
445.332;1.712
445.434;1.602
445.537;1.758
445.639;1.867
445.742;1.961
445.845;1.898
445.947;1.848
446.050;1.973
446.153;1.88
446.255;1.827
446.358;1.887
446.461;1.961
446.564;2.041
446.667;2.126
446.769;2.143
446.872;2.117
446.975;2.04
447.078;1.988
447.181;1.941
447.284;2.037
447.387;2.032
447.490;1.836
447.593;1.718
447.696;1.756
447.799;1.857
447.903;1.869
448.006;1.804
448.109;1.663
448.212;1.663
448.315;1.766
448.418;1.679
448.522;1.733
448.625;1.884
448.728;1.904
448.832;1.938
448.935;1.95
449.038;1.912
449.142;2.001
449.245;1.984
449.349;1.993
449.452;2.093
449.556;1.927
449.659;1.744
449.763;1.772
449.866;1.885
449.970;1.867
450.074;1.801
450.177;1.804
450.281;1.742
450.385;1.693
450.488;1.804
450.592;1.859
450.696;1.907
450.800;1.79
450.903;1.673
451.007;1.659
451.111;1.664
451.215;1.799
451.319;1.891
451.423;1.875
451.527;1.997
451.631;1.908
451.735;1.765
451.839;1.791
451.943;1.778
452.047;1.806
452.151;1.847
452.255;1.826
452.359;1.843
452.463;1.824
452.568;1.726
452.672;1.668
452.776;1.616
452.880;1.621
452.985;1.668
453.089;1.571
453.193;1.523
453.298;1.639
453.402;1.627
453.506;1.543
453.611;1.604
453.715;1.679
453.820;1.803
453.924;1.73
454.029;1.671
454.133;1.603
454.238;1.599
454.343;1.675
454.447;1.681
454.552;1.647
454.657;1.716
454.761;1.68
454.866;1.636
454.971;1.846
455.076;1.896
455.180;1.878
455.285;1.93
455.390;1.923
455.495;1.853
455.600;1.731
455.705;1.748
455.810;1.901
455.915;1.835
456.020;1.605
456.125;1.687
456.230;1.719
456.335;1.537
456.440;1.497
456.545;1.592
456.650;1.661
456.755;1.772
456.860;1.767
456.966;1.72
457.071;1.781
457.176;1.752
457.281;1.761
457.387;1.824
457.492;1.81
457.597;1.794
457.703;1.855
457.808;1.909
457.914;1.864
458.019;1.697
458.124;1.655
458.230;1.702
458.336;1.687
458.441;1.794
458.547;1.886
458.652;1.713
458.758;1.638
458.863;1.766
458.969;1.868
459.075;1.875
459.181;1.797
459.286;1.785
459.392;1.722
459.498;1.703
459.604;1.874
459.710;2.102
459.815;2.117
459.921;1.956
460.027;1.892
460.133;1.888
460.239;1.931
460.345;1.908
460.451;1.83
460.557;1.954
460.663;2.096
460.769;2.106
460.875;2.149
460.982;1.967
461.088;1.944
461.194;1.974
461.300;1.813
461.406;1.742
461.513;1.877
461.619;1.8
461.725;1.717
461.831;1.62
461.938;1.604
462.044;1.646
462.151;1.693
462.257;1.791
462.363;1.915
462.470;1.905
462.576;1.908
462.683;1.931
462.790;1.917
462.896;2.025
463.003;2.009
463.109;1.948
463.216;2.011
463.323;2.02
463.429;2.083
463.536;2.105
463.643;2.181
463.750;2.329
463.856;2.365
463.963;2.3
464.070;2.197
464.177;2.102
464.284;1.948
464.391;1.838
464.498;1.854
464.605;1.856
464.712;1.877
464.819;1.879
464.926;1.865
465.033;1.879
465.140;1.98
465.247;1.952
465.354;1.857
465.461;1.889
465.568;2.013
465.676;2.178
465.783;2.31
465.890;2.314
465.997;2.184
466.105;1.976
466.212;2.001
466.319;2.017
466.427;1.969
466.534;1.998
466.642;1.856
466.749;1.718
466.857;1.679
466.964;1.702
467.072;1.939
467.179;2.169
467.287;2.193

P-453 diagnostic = 453.193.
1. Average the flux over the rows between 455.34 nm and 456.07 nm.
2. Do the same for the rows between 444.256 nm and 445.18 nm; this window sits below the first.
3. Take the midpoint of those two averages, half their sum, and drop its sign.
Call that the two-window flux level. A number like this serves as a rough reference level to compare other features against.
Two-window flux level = 1.78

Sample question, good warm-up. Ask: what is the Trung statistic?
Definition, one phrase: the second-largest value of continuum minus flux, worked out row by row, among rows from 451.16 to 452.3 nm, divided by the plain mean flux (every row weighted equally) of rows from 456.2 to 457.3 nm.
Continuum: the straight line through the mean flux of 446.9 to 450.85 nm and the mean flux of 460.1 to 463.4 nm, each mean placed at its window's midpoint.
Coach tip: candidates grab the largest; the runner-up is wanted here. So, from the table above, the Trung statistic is 0.053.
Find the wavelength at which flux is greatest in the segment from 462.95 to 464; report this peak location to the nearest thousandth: 463.856 nm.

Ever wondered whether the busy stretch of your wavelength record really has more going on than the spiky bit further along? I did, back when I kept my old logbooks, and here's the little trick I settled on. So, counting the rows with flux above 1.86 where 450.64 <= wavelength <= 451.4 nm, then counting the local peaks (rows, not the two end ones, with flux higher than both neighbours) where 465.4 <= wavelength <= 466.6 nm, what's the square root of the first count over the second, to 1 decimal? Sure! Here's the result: 1.0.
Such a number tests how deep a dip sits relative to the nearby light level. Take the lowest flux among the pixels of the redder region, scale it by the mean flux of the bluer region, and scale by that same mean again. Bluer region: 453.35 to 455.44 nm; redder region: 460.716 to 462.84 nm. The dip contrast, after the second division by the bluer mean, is 0.54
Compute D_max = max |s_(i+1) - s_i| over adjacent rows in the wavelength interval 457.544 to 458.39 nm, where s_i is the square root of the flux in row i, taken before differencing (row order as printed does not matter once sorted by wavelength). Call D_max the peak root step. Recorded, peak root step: 0.063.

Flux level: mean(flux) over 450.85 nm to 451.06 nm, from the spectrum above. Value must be 1.67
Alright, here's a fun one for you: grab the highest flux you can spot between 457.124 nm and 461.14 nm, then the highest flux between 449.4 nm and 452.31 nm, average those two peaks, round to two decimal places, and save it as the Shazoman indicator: 2.12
